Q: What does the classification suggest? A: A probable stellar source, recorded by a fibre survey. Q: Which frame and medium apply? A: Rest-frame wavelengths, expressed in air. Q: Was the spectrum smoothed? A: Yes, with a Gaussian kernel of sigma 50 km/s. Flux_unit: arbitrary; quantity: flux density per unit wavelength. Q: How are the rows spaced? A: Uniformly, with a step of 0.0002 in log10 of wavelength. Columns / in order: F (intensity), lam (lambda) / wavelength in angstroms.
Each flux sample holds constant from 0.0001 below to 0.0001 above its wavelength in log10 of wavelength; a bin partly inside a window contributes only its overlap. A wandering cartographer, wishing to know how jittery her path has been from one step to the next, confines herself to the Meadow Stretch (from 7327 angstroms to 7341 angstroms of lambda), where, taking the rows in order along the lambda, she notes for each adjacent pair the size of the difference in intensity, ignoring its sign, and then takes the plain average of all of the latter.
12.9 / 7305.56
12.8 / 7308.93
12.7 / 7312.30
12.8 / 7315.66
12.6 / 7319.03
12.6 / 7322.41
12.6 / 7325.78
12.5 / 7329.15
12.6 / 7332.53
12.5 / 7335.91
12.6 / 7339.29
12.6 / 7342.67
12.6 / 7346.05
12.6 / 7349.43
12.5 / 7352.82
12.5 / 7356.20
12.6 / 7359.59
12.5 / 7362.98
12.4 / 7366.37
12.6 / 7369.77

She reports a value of 0.10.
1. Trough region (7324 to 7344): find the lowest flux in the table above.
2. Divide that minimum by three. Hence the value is 4.17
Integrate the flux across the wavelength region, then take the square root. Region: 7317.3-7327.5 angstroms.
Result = 11.3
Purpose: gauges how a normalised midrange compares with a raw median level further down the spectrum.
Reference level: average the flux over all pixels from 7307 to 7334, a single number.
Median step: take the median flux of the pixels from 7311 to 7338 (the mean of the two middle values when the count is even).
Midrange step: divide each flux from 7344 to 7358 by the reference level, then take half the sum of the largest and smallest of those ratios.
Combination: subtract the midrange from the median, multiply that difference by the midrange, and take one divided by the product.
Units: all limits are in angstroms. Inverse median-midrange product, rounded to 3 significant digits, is 0.0868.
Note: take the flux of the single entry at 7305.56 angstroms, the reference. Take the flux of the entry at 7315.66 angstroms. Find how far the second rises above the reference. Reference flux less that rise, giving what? 13.0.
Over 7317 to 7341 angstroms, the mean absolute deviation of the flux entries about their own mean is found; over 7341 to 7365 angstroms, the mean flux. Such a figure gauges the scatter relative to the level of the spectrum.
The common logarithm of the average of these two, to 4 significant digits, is 0.7993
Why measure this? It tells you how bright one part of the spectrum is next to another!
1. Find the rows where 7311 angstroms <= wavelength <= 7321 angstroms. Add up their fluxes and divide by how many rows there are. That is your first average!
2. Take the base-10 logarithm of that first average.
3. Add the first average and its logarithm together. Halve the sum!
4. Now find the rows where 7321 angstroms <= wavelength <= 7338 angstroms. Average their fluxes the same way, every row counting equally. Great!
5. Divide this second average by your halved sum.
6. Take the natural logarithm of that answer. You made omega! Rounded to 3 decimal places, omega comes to 0.599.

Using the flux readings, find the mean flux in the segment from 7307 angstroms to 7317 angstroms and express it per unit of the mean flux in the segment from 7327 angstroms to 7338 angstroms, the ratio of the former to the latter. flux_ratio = 1.02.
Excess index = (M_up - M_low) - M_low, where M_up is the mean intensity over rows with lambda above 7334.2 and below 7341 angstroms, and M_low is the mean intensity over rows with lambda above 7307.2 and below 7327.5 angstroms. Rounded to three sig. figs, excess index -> -12.8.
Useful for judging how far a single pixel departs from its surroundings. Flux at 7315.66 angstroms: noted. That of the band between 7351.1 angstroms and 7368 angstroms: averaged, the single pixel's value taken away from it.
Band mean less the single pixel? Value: -0.30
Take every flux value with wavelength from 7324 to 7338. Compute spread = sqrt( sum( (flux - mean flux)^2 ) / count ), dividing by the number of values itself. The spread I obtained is 0.0500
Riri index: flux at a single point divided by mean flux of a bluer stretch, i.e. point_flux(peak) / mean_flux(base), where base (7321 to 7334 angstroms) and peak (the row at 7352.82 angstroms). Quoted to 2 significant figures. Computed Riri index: 0.99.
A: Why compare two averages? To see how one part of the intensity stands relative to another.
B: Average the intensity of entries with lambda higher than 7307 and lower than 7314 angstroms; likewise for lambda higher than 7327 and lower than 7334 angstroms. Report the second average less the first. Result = -0.20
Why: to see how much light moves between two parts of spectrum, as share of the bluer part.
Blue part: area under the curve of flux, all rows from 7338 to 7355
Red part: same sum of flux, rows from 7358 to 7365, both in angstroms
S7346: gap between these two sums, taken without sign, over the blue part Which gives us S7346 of 0.60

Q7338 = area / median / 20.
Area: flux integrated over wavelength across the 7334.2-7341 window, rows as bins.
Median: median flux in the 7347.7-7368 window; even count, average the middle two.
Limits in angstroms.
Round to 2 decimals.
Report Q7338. 0.34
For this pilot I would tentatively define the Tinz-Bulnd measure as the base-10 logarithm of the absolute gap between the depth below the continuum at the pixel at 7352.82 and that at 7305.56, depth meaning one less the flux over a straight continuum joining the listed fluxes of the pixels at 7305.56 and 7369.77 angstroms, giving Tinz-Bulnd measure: -1.8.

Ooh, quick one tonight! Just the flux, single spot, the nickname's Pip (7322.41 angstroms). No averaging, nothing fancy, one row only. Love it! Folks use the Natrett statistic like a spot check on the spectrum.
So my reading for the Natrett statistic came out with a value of 12.6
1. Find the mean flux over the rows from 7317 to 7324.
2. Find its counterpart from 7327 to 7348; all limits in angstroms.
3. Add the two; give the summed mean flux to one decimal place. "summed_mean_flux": 25.2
